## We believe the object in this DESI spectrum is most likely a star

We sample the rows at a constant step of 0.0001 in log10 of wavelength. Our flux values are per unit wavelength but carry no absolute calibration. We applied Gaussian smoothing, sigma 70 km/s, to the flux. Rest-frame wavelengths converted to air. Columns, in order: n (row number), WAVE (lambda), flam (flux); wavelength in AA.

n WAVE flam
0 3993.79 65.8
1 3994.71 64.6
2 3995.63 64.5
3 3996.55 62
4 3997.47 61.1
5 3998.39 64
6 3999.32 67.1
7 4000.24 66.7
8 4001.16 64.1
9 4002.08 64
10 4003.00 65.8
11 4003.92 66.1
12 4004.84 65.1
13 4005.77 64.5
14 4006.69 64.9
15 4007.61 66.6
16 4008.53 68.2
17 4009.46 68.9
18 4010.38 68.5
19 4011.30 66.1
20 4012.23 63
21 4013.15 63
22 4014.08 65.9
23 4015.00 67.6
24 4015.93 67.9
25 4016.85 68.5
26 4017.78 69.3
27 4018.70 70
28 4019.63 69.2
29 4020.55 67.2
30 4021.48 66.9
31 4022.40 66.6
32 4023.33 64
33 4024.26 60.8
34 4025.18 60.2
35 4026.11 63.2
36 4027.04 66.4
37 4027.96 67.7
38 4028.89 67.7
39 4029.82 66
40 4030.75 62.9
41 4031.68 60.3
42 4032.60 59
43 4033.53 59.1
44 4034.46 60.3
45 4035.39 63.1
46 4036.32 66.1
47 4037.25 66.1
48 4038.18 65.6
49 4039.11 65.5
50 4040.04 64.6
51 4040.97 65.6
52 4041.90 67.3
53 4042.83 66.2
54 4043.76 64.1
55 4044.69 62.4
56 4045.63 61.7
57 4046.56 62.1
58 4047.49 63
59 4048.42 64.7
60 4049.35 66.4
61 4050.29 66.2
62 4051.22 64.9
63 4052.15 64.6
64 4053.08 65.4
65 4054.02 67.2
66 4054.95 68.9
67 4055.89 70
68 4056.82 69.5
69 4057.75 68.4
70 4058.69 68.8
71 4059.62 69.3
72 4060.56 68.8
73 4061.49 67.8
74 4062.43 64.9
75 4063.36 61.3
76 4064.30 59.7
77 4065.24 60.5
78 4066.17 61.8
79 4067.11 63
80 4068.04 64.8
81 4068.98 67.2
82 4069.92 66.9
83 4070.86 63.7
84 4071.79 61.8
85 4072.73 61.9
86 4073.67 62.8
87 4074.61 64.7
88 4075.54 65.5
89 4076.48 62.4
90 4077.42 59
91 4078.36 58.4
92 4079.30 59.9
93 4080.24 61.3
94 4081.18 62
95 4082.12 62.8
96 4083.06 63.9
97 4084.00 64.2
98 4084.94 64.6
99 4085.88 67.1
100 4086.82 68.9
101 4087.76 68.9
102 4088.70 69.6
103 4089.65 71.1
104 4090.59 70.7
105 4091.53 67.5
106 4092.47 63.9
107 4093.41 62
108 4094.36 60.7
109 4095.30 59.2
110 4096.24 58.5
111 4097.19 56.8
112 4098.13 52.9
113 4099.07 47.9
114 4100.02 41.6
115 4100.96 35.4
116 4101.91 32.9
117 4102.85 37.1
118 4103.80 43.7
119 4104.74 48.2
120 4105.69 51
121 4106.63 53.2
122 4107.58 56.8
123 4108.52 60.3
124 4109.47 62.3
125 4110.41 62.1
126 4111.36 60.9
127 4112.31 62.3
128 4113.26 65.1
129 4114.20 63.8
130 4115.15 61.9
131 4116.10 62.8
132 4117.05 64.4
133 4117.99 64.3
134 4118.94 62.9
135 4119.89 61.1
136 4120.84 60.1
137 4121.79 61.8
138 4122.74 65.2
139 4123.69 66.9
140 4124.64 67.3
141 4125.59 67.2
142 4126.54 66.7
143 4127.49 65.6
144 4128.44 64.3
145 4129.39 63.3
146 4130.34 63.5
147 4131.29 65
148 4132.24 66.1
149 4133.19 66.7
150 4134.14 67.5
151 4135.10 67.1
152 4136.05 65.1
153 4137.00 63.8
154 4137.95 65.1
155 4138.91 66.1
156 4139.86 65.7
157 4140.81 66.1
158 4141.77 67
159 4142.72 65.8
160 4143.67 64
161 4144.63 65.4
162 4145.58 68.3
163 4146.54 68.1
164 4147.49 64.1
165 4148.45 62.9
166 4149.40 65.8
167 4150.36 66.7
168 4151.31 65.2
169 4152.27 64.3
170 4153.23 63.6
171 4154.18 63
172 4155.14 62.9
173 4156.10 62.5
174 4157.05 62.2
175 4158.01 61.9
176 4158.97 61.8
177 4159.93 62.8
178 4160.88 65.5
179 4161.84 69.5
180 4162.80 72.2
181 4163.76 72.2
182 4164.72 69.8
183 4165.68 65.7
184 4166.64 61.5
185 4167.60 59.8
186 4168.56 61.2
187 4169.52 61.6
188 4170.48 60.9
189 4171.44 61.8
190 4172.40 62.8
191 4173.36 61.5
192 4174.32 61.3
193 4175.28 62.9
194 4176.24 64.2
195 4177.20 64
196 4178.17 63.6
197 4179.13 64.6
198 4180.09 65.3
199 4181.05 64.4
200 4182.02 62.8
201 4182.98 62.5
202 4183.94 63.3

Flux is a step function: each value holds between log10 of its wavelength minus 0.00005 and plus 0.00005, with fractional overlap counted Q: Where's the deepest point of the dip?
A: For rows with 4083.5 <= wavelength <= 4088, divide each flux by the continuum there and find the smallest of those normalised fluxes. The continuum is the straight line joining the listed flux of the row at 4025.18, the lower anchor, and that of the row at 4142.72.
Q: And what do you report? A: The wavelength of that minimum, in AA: 4084.00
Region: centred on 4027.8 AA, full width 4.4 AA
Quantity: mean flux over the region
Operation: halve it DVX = 33.1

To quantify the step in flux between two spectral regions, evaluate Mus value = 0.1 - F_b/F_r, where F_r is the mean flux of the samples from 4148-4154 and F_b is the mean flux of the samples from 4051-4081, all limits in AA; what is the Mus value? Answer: -0.90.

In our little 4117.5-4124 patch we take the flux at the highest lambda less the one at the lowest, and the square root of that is 1.6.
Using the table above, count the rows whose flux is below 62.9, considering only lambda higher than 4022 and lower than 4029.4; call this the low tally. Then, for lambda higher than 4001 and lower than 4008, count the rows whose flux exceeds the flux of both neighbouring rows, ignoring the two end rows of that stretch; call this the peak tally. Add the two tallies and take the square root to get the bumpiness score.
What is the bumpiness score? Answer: 1.7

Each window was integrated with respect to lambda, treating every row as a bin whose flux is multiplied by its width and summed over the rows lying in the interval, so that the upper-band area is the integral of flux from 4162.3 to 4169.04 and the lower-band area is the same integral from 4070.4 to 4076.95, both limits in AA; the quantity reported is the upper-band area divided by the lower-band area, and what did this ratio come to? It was 1.07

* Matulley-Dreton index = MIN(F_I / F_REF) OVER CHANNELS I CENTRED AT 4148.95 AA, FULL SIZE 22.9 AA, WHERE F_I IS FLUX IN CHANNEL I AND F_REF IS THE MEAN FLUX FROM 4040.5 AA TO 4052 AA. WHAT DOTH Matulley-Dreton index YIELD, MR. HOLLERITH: 0.957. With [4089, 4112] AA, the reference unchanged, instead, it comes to 0.510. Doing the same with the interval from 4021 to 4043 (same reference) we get 0.914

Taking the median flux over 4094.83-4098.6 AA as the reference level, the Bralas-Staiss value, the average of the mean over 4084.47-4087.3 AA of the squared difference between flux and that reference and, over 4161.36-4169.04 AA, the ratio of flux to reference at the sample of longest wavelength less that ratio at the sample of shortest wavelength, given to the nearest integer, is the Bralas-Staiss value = 44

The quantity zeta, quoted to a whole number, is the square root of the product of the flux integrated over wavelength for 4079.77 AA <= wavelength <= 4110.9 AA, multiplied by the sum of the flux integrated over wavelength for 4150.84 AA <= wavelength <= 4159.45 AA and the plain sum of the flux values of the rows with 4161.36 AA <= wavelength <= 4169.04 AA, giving 1391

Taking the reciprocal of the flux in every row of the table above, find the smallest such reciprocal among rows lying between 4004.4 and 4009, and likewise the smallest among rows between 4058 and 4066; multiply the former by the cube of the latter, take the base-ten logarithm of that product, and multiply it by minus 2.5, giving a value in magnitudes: 18.4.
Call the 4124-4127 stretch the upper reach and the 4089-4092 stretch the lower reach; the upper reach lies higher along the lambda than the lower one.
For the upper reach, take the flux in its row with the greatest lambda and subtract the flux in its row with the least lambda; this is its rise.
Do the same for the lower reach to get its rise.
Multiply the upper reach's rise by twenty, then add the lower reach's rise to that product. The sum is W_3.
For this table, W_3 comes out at -16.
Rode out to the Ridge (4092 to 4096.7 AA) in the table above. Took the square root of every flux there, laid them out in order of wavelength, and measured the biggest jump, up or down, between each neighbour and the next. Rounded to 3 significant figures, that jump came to 0.120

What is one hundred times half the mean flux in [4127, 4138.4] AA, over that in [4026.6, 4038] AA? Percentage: 51.2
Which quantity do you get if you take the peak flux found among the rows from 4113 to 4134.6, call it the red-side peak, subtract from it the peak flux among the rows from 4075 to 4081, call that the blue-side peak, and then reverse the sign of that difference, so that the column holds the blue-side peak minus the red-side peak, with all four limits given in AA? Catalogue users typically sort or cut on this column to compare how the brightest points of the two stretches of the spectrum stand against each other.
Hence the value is -2.0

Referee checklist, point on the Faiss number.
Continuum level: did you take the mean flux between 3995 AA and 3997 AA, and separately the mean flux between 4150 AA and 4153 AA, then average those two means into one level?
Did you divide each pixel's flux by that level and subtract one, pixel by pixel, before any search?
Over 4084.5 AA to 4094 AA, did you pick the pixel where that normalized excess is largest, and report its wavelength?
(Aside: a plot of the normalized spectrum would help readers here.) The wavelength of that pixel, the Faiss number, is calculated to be 4089.65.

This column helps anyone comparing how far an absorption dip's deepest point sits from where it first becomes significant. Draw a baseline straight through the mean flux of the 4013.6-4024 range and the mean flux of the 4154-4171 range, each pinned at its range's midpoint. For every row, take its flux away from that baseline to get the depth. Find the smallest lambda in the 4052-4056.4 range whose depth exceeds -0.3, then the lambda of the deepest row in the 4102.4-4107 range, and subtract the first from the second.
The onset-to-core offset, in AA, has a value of 50.7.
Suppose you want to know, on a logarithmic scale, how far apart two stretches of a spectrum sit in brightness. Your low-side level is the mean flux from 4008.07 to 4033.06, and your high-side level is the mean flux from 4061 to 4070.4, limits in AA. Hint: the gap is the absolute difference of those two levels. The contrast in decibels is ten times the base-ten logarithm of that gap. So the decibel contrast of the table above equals 2.9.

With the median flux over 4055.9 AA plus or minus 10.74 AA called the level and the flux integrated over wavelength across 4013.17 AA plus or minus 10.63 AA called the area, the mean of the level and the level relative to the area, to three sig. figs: 32.7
